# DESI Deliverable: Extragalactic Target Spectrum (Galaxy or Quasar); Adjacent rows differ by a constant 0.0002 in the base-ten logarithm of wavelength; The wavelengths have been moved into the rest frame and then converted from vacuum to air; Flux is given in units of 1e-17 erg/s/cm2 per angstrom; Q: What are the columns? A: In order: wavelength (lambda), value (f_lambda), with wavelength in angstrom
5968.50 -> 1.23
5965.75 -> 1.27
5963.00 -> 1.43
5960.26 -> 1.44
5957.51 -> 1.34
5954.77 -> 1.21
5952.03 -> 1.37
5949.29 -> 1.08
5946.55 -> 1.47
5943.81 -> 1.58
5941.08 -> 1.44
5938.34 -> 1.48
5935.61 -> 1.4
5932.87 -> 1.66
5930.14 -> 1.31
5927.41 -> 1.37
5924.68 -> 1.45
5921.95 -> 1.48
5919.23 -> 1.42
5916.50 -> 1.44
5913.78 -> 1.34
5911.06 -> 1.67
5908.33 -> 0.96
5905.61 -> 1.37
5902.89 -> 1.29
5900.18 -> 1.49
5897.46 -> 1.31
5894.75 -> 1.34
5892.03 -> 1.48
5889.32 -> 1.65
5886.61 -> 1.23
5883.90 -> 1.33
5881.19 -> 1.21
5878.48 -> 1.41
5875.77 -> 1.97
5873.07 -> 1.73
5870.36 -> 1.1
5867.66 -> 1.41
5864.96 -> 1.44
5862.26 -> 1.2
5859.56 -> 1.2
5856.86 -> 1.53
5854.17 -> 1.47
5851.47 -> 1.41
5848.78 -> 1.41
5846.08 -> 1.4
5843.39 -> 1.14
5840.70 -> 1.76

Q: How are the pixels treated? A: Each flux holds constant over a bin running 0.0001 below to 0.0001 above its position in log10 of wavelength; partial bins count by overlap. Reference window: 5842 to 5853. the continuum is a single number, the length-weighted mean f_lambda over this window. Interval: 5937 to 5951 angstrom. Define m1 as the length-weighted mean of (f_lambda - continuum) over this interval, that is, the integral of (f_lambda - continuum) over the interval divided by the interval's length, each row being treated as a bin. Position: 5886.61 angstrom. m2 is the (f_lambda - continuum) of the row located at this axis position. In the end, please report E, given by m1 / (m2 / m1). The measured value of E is -0.04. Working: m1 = 0.07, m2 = -0.11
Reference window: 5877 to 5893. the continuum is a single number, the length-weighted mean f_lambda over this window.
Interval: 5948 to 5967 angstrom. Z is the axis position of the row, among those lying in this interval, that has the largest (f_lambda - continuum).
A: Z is 5960.26 angstrom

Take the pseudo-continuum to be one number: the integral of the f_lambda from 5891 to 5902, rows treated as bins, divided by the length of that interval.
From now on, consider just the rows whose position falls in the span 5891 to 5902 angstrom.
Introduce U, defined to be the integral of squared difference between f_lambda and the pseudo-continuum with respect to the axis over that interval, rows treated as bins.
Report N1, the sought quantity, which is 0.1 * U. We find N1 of 0.007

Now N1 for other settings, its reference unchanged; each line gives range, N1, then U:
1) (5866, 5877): 0.138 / 1.38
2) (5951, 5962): 0.011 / 0.11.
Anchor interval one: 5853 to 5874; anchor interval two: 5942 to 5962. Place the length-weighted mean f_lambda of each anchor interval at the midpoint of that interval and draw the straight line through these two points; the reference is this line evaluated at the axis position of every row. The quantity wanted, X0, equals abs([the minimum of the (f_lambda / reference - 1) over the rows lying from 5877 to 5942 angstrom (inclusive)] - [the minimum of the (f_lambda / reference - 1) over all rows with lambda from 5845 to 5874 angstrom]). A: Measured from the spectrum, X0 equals 0.098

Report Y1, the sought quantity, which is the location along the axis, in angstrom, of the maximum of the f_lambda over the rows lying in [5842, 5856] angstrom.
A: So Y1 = 5854.17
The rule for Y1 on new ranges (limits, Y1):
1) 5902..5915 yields 5911.06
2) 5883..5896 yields 5889.32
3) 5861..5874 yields 5873.07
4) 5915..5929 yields 5921.95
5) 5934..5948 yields 5943.81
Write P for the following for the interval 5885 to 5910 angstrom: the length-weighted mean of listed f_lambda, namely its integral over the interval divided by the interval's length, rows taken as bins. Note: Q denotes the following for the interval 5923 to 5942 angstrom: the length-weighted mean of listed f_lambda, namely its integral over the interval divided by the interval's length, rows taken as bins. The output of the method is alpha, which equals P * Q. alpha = 1.95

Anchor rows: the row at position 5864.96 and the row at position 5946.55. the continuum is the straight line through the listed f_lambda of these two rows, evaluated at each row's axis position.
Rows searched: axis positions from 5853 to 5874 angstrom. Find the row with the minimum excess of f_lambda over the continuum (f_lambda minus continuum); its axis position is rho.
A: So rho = 5870.36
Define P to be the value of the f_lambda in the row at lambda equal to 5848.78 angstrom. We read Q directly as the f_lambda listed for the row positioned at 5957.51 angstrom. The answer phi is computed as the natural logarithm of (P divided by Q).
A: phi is 0.05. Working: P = 1.41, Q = 1.34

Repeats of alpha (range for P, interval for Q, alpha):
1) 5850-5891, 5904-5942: 2.01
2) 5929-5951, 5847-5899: 2.02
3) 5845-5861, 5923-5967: 1.95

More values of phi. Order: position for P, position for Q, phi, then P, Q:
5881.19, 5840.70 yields -0.37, 1.21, 1.76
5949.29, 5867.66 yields -0.27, 1.08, 1.41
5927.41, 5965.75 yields 0.08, 1.37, 1.27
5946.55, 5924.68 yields 0.01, 1.47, 1.45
